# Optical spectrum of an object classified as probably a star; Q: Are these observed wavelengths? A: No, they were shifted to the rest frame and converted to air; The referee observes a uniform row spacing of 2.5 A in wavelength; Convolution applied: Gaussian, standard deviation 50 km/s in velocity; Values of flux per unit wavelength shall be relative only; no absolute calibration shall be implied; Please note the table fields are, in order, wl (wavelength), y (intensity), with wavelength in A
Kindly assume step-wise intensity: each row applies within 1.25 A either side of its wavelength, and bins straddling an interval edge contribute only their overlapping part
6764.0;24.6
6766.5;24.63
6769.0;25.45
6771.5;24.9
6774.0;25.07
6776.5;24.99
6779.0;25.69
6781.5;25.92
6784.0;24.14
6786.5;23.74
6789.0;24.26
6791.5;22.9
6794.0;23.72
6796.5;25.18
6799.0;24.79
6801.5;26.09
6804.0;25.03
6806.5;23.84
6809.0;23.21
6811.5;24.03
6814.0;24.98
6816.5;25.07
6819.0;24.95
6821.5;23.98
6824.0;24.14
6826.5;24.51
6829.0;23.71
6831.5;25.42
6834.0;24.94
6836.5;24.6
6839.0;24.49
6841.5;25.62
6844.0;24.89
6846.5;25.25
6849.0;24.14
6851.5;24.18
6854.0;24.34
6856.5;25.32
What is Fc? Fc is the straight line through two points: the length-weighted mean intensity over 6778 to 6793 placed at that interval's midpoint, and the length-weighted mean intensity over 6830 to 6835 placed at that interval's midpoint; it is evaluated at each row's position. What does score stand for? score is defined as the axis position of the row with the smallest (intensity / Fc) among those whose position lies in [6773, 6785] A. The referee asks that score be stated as 6784.0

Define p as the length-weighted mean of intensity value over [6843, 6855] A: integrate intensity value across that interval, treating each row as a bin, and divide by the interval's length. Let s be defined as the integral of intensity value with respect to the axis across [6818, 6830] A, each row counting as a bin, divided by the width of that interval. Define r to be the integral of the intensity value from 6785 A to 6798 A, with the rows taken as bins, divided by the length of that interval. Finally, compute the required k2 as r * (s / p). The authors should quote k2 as 23.7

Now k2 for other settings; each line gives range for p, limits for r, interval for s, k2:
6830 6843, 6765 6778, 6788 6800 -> 24.2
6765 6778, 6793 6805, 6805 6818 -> 24.2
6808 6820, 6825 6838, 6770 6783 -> 25.5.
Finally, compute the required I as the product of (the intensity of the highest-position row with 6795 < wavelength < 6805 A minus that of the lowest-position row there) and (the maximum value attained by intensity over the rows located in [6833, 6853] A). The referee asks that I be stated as -4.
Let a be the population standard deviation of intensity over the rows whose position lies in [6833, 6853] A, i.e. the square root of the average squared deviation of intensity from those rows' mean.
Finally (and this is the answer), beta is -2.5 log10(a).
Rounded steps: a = 0.5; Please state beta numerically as 0.80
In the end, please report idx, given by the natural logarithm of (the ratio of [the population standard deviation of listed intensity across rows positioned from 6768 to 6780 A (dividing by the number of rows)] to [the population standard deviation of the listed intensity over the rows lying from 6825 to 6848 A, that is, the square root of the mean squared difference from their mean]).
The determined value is -0.6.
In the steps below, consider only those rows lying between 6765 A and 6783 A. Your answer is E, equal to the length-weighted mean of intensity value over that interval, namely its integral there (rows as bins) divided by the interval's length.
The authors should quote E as 25.2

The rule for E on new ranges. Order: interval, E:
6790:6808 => 24.5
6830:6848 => 25.0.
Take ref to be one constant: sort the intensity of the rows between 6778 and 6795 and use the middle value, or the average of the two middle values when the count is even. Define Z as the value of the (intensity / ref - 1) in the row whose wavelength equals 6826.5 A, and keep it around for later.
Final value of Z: 0.015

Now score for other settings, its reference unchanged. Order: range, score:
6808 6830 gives 6809.0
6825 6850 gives 6829.0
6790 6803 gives 6791.5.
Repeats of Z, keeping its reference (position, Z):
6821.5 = -0.007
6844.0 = 0.031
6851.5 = 0.002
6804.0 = 0.037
